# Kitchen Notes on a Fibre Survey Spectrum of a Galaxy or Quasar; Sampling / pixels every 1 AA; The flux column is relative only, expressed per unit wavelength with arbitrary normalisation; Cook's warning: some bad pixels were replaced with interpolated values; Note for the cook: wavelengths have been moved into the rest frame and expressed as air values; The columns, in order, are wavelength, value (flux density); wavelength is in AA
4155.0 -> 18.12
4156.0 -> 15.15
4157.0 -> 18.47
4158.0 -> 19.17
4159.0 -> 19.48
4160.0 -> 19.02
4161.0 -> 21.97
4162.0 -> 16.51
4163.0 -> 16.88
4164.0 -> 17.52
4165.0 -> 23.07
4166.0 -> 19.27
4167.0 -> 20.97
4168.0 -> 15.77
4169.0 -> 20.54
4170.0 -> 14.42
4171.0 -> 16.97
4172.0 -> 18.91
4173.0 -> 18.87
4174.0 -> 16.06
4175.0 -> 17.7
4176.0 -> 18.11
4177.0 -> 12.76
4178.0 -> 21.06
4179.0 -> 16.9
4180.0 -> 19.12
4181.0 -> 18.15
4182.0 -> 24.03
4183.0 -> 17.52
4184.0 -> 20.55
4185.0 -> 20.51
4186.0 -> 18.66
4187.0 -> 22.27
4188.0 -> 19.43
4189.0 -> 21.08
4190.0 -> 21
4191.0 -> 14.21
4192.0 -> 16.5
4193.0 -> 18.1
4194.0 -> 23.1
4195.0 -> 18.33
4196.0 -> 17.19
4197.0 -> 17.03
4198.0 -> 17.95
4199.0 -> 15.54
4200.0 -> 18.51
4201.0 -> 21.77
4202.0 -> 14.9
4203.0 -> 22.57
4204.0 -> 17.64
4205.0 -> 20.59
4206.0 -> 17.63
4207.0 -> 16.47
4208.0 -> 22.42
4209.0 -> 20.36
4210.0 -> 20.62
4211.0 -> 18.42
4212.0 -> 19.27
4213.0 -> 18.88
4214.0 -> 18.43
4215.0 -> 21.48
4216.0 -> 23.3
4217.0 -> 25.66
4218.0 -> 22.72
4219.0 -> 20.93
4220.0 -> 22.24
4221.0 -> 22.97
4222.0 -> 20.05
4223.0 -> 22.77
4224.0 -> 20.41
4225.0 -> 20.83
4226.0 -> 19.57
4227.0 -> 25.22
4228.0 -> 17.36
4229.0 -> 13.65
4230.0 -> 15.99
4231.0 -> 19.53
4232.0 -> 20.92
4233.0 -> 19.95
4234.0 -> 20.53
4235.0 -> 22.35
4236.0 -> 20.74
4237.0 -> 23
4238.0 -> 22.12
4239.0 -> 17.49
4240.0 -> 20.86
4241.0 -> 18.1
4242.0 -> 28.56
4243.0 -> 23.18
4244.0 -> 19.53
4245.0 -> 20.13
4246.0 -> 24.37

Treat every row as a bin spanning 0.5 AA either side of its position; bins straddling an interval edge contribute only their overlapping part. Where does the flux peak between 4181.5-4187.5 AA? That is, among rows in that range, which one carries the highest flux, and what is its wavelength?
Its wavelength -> 4182.0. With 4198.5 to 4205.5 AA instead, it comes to 4203.0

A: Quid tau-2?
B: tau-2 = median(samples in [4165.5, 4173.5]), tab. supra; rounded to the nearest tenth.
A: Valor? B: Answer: 18.9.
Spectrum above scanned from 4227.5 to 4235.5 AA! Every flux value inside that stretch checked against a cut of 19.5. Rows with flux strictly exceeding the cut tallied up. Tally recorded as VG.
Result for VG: 5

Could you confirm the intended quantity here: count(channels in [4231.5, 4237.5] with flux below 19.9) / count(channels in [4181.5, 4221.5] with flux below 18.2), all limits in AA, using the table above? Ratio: 0.0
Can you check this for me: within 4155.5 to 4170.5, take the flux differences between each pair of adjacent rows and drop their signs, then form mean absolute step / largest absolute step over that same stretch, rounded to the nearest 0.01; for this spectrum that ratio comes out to 0.48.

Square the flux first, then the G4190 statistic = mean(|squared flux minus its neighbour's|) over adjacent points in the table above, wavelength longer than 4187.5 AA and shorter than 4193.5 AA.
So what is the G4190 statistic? 87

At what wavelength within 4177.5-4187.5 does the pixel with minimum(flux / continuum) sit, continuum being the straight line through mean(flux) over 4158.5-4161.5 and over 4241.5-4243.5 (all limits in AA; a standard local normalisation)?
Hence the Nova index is 4179.0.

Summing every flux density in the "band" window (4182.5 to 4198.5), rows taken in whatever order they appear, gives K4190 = 303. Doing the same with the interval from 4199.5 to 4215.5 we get 310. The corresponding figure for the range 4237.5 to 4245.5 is 170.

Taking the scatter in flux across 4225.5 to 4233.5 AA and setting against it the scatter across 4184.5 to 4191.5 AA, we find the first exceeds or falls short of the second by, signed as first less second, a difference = 0.8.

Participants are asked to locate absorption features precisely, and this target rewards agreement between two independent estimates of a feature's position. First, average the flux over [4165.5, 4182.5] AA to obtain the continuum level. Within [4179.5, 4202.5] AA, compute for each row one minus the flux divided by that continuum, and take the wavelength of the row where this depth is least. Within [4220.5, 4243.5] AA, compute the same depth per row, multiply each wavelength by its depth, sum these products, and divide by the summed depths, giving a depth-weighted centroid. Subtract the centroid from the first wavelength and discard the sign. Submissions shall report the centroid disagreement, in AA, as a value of 51.4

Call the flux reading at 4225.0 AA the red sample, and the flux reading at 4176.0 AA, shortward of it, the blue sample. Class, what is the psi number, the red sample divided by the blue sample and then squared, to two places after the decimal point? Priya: 1.32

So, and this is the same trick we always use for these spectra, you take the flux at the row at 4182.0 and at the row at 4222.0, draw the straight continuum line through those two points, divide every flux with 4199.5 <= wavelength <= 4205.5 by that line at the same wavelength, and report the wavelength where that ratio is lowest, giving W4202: 4202.0 AA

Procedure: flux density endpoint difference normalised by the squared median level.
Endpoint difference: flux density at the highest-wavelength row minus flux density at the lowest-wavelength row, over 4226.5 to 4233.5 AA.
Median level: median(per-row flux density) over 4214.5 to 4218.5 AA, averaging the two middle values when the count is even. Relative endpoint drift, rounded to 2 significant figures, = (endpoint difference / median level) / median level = -0.010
